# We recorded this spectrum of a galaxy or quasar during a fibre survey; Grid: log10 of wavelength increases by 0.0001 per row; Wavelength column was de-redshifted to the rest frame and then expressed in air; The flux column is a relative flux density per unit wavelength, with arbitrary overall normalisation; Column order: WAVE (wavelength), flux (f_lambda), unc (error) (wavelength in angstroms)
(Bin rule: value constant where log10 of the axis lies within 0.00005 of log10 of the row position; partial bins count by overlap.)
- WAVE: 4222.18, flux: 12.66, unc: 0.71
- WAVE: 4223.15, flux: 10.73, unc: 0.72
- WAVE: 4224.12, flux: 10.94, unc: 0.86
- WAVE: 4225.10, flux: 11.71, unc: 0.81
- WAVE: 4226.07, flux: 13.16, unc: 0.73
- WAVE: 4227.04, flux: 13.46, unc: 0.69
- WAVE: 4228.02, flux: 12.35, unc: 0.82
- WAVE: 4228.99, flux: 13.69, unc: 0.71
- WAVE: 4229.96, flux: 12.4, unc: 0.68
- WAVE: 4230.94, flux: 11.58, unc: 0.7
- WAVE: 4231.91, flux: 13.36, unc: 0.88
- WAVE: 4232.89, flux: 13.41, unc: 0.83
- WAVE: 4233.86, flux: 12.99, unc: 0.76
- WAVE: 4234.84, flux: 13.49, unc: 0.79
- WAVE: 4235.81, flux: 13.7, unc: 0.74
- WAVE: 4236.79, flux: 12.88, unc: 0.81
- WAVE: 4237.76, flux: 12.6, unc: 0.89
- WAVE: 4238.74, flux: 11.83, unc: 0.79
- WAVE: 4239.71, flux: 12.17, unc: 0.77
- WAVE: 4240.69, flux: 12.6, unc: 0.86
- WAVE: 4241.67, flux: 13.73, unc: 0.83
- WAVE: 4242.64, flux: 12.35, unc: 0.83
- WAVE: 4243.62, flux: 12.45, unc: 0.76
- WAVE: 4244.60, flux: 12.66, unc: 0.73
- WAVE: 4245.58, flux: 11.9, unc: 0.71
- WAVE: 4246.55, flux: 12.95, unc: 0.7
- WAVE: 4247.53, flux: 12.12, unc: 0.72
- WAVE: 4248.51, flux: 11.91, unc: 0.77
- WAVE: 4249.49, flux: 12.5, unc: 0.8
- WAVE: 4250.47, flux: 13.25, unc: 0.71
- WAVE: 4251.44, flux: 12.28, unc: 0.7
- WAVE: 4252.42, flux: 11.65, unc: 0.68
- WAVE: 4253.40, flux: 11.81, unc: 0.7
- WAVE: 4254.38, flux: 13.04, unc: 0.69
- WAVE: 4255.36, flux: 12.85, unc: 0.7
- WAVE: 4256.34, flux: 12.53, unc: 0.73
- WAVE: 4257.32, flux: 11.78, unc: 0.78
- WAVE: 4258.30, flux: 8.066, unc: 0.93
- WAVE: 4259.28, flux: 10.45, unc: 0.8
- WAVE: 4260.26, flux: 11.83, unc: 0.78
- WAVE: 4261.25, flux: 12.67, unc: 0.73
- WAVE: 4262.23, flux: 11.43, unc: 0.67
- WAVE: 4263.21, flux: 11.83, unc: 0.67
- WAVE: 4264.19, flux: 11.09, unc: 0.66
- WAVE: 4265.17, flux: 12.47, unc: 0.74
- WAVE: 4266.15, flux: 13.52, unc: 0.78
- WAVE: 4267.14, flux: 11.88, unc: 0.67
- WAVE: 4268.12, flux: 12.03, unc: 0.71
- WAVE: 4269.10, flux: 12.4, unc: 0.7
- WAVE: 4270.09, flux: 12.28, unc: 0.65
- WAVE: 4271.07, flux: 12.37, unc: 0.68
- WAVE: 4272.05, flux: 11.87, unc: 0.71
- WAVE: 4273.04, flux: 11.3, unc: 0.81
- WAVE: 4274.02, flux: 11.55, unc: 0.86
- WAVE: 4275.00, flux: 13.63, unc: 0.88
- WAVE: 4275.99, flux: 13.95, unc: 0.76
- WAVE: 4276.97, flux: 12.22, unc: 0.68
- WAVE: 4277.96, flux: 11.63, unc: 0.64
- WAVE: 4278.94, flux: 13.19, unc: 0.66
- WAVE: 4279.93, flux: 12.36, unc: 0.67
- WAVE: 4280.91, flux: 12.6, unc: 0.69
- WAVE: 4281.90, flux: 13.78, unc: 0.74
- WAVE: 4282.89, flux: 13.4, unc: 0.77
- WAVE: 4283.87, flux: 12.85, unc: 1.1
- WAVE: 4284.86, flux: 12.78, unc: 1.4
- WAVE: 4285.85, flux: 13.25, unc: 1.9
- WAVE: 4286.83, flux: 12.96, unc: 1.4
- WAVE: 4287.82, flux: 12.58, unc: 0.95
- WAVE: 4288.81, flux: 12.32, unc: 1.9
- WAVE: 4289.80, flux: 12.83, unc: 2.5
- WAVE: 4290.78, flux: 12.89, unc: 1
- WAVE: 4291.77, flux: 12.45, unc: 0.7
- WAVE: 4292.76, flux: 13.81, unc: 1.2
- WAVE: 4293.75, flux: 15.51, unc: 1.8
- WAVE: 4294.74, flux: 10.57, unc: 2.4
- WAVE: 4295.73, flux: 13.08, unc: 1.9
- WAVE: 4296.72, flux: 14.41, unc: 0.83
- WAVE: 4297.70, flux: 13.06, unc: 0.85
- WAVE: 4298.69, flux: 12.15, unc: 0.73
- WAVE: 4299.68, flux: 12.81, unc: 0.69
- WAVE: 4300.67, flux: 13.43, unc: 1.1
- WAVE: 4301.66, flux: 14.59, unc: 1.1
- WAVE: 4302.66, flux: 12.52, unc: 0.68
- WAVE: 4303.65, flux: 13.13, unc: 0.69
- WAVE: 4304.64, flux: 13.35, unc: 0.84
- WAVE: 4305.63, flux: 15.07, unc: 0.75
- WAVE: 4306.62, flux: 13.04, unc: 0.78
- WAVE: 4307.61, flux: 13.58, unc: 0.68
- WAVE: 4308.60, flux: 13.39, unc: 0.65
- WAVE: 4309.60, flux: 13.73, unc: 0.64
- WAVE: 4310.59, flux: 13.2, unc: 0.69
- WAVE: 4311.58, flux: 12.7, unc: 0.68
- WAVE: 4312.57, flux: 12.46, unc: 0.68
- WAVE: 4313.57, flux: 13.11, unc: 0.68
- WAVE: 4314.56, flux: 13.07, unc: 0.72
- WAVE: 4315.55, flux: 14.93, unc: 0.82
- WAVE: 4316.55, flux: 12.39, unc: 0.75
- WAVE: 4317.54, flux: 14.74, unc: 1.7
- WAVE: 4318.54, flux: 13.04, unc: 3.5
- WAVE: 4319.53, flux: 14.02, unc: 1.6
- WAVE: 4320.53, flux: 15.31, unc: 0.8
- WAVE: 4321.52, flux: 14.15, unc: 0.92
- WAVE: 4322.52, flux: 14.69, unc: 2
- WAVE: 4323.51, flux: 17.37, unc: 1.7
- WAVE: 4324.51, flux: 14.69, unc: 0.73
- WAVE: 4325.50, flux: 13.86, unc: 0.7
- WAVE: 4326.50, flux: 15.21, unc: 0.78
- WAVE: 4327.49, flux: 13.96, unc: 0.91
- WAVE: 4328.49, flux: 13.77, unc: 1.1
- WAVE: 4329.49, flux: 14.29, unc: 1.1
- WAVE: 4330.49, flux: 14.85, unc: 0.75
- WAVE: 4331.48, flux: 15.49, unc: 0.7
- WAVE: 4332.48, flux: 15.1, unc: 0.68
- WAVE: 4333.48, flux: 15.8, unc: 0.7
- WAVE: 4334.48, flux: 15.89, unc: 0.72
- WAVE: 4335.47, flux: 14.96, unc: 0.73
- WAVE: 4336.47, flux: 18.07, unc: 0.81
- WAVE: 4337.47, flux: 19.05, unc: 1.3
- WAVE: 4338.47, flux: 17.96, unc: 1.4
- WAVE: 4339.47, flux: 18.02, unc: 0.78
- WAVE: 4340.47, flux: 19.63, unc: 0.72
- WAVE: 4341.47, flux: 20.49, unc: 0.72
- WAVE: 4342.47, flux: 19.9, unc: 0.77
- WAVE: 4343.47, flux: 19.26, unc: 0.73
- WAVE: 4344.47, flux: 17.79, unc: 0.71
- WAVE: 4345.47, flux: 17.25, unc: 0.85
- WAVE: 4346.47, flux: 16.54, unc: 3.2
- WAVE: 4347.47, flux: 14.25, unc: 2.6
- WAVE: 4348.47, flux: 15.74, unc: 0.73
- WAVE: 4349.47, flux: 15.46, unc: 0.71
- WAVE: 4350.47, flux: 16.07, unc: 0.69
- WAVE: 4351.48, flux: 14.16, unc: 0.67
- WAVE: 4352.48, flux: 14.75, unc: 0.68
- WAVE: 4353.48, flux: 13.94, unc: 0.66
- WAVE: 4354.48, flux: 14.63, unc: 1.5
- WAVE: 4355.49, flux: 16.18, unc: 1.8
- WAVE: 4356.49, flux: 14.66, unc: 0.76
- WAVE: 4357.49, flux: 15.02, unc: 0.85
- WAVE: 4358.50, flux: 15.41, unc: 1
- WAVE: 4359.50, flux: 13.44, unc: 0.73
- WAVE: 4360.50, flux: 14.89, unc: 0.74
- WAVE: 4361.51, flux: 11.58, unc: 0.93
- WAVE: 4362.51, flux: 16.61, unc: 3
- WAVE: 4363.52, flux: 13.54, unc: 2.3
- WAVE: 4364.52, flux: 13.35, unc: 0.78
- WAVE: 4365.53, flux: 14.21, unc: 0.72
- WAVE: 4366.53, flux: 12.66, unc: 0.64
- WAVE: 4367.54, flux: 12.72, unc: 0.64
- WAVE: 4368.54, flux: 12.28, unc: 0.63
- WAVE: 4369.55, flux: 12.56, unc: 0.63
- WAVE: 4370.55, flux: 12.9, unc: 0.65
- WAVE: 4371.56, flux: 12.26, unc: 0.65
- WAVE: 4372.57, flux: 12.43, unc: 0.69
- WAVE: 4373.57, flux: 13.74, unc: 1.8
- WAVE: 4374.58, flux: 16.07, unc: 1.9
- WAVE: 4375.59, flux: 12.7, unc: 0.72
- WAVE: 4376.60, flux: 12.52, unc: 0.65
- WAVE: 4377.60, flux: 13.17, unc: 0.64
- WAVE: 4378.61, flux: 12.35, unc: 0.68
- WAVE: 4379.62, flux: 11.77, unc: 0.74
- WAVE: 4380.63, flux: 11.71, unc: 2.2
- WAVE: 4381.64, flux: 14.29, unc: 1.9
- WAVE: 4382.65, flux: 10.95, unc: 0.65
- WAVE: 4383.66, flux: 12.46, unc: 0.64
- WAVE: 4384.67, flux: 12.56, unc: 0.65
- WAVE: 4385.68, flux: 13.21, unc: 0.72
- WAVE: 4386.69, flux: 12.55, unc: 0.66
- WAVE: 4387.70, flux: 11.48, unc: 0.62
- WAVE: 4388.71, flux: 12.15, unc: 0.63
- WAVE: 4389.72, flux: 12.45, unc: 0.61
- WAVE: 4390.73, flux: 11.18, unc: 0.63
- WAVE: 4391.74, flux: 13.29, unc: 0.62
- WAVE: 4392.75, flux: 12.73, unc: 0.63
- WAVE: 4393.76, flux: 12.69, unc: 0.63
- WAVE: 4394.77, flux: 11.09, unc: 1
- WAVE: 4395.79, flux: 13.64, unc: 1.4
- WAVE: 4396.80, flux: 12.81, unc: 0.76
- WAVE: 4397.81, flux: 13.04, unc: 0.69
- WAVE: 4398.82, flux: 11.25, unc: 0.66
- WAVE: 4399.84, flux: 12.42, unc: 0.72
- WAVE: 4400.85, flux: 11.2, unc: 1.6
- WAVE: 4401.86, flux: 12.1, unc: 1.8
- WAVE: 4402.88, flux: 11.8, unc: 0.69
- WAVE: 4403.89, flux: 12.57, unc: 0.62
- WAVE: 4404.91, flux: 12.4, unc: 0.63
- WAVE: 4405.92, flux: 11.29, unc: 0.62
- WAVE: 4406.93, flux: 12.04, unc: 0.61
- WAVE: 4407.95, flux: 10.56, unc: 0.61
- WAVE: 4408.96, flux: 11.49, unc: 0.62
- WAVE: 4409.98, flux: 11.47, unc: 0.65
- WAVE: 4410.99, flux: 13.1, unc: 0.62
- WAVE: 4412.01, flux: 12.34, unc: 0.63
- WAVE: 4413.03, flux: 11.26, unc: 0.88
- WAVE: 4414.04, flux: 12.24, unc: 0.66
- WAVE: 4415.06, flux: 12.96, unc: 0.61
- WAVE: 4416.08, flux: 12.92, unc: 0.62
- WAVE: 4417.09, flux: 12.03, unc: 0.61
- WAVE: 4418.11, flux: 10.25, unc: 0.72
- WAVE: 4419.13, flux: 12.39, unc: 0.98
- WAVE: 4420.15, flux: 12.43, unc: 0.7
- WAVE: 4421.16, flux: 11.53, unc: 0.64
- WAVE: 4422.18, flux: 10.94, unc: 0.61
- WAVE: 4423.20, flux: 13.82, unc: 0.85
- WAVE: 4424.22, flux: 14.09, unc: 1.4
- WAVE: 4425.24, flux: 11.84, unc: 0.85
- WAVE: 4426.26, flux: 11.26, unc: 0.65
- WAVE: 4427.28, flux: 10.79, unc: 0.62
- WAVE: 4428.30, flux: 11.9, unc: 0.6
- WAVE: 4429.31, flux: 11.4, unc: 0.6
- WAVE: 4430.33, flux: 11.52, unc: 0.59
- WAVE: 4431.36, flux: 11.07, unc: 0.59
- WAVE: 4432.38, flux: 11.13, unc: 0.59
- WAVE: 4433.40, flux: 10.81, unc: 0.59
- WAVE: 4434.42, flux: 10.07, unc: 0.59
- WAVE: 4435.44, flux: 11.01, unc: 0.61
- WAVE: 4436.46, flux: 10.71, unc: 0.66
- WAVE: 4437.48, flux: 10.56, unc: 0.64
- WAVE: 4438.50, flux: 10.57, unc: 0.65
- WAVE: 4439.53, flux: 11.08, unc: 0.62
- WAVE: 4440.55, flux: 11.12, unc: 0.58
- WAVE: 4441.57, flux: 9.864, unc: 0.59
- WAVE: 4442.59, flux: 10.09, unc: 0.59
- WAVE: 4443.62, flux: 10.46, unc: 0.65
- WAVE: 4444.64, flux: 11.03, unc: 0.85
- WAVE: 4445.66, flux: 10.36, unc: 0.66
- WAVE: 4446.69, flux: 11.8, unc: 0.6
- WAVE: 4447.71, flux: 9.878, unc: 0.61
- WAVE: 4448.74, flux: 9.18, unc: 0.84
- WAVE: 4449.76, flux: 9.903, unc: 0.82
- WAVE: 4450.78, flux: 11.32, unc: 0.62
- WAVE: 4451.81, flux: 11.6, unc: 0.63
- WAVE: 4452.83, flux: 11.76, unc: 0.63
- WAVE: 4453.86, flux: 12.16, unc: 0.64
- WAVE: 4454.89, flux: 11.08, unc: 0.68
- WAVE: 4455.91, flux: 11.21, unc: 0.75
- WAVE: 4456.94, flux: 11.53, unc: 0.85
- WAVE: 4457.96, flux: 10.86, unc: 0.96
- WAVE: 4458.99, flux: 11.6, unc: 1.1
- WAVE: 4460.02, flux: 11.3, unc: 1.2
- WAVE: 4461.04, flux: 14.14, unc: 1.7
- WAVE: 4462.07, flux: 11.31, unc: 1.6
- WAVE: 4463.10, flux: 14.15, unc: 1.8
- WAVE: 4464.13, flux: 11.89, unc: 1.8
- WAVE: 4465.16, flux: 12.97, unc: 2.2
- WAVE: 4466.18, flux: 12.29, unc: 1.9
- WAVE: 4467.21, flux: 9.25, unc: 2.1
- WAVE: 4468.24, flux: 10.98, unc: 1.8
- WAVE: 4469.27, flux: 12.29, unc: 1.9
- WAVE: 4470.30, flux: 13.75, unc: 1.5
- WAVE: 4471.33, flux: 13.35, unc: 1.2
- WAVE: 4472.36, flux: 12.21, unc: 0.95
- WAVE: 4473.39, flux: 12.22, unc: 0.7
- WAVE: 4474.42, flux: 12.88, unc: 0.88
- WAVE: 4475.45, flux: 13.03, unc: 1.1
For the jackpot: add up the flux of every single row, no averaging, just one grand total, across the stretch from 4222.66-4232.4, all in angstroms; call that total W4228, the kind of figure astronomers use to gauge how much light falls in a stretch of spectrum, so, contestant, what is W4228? 123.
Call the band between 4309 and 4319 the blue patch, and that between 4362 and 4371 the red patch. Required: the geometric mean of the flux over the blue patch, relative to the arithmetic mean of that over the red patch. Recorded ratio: 0.99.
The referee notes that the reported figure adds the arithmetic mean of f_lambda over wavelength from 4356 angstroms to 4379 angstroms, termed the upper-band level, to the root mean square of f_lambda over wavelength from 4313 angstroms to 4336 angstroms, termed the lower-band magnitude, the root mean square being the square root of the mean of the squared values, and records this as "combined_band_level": 28.1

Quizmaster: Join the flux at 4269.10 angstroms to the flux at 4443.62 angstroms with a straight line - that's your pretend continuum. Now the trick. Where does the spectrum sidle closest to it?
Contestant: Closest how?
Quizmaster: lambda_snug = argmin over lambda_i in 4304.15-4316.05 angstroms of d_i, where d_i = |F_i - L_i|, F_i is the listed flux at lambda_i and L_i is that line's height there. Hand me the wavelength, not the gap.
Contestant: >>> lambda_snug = 4312.57 angstroms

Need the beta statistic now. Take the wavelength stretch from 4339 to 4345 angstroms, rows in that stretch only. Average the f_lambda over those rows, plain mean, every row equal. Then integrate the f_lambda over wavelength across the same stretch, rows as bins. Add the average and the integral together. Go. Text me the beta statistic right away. 134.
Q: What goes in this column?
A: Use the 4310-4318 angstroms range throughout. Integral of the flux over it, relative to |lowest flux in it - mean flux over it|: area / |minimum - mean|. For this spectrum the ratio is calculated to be 113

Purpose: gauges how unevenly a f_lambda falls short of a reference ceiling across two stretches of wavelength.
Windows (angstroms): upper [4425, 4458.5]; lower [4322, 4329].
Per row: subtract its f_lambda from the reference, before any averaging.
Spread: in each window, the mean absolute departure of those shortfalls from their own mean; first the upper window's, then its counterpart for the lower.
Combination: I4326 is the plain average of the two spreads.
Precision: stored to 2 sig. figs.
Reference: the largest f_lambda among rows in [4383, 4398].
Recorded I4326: 0.70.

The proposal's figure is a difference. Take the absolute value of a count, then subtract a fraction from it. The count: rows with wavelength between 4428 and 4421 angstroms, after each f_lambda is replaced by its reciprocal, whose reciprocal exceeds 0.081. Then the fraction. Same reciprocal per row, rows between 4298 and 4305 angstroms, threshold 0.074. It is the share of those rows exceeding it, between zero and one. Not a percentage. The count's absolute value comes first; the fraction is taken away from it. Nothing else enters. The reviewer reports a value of 4.1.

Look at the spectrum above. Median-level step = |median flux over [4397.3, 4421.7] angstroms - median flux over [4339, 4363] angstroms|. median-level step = 3.5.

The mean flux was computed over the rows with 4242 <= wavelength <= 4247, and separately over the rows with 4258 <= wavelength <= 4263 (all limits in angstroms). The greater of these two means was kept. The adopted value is 12.5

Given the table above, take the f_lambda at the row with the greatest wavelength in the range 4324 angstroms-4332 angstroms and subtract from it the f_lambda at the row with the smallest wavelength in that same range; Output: 0.80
